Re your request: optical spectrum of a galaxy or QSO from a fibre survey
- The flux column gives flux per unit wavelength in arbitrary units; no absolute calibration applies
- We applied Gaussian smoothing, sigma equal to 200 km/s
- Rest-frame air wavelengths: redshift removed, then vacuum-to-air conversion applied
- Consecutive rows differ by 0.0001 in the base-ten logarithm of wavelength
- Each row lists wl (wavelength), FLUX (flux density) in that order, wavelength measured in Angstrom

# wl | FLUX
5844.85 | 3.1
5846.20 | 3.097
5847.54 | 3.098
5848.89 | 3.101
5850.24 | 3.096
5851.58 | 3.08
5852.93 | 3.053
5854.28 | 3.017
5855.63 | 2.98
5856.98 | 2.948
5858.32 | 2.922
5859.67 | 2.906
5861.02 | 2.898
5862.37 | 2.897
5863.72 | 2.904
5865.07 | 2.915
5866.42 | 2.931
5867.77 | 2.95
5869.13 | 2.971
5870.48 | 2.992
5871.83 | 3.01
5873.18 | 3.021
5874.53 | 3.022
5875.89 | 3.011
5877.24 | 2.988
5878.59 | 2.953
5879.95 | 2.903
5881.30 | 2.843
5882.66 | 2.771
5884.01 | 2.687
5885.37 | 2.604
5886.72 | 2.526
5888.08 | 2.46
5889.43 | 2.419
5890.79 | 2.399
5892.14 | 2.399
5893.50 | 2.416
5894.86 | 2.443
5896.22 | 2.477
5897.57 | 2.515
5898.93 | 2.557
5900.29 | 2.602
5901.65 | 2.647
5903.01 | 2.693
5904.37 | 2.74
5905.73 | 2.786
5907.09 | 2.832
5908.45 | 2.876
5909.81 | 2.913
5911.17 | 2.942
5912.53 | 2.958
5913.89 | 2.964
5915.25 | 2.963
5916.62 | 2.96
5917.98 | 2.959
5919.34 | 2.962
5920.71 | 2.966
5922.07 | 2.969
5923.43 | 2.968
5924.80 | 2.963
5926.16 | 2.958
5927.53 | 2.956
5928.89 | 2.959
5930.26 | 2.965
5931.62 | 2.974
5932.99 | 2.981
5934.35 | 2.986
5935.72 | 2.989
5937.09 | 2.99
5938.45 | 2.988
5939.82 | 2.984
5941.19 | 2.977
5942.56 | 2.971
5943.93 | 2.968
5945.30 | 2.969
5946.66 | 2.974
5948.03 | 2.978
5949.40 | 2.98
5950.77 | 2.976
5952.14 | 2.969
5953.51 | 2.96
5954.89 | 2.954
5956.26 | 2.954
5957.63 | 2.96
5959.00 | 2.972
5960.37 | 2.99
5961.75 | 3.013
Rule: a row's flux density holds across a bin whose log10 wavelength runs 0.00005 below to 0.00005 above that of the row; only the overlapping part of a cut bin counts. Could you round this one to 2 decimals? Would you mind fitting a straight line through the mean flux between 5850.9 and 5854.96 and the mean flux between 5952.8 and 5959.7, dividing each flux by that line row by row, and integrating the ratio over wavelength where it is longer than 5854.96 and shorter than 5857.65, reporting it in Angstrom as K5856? 2.62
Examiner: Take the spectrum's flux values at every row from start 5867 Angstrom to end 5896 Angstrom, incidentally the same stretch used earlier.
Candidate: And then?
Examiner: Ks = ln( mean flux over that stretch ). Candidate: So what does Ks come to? 1.01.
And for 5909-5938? 1.09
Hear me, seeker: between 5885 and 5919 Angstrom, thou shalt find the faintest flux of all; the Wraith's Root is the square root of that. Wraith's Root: 1.55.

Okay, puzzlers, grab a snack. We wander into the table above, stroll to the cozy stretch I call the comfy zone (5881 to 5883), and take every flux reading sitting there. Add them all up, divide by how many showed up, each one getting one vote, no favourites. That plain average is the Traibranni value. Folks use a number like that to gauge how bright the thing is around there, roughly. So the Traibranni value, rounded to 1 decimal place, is 2.8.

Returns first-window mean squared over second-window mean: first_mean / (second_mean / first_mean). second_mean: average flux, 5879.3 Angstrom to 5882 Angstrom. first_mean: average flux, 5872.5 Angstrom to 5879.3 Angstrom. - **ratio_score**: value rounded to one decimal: 3.1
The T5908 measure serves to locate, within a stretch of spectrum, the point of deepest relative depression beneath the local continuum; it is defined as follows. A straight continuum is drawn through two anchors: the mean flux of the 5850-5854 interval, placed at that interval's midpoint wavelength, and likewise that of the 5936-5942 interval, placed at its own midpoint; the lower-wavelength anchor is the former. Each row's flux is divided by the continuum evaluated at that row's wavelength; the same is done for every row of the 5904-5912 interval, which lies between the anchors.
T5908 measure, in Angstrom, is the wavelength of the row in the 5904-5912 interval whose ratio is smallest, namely 5904.37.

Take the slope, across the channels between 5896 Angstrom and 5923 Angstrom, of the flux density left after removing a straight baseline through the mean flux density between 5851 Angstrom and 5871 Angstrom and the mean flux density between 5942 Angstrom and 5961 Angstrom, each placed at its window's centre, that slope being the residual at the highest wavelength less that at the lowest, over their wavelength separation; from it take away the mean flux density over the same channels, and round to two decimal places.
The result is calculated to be -2.80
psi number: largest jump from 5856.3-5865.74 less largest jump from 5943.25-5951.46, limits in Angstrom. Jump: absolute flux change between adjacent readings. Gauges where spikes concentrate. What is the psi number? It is 0.021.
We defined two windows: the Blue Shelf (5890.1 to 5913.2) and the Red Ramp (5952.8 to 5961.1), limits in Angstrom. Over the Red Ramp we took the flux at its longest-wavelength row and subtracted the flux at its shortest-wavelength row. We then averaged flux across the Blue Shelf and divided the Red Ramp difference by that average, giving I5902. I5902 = 0.011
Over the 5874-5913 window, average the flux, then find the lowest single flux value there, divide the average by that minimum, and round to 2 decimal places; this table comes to 1.13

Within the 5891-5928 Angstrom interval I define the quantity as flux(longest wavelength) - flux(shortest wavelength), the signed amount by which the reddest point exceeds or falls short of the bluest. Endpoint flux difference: 0.56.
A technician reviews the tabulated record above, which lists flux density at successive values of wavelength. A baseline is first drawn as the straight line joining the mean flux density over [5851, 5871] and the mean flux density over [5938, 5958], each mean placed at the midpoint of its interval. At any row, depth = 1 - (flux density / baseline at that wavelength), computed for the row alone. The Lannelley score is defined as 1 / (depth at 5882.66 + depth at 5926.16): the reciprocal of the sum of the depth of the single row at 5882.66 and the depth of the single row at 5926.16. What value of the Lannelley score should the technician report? 15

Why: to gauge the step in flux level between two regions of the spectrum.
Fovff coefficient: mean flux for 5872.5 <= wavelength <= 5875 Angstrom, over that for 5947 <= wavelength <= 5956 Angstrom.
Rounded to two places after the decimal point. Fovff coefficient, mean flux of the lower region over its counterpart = 1.02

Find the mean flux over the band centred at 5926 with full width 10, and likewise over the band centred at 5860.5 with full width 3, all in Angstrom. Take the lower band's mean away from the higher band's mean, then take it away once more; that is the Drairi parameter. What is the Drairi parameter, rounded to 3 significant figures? -2.84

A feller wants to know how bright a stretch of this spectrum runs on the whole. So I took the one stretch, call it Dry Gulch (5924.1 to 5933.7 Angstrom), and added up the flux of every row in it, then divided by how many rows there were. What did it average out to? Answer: 2.97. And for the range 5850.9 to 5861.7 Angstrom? 2.98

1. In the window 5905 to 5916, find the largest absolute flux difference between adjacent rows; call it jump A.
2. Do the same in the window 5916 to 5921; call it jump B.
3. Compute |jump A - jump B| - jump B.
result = 0.04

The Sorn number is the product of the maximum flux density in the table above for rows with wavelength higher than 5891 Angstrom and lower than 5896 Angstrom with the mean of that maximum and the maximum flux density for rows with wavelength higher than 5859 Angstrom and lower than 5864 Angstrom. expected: 6.5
